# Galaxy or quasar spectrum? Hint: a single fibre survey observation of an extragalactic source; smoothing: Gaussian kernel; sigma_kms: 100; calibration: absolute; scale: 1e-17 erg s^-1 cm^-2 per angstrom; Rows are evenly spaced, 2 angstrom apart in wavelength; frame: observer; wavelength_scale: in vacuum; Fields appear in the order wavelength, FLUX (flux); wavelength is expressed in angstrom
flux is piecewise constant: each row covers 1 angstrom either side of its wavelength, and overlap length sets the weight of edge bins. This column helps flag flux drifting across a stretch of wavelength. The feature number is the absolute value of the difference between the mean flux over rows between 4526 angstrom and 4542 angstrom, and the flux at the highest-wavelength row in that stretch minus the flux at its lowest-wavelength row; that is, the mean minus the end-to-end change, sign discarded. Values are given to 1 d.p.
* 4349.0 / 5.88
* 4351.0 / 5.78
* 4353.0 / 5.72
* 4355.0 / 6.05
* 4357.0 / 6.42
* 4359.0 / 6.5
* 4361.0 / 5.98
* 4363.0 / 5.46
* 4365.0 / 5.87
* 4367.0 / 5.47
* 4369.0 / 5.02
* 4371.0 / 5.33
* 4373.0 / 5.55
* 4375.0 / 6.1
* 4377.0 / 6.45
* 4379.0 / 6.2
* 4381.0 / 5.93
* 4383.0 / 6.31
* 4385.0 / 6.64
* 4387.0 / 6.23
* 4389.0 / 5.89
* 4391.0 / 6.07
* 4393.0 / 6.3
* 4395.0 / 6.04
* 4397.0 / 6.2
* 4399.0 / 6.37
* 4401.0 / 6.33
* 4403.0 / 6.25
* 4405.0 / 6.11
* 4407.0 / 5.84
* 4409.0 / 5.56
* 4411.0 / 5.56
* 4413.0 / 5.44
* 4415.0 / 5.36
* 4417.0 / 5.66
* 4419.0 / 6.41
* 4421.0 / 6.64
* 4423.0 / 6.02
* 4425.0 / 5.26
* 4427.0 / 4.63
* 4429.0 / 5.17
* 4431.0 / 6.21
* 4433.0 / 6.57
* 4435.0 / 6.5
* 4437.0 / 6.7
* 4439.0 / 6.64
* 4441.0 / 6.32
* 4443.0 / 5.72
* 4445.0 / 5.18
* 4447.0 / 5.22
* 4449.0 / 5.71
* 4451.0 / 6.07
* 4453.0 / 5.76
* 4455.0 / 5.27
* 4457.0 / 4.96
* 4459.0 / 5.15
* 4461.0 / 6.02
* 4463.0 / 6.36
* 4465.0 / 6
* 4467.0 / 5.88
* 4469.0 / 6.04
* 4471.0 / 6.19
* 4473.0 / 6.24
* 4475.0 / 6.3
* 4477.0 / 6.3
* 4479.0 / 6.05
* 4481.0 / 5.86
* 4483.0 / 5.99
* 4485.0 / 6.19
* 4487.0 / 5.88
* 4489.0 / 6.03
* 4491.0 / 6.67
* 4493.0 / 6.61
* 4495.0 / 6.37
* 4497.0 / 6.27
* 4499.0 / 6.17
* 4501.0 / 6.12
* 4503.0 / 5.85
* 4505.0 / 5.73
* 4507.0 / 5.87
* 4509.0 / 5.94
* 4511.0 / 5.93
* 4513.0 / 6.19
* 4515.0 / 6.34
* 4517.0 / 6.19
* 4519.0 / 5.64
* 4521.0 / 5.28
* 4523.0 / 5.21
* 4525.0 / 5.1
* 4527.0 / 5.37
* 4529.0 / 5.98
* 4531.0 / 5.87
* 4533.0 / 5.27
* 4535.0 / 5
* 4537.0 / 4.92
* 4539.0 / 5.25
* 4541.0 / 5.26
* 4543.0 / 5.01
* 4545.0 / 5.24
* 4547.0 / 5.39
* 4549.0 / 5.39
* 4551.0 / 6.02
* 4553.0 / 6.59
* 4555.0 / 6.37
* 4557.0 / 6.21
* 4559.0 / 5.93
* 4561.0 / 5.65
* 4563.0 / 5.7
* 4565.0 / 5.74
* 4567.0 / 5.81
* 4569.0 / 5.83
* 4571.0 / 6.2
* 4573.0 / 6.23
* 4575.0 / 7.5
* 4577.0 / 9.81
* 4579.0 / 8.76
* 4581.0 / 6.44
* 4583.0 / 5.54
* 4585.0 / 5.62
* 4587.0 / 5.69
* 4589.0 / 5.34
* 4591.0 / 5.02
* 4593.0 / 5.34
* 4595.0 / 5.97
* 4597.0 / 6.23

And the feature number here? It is 5.5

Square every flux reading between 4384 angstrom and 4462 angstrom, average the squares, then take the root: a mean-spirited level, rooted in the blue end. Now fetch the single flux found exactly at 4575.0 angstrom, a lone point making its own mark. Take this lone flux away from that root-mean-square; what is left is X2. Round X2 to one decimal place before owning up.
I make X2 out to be -1.6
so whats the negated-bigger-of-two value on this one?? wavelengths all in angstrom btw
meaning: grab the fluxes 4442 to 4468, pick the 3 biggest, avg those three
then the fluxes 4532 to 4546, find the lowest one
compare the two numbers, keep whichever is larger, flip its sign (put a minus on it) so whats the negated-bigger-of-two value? -6.15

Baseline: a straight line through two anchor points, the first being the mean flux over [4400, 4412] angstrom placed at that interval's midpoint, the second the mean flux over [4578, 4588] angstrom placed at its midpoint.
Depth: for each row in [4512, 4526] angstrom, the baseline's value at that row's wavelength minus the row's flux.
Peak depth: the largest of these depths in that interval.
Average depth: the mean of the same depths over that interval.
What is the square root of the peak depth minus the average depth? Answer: 0.8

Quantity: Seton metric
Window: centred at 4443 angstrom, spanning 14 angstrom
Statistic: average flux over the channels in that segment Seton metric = 5.9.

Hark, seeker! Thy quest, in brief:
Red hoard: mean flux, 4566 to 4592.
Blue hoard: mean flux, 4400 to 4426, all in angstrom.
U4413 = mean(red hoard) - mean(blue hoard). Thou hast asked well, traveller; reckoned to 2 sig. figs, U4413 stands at 0.57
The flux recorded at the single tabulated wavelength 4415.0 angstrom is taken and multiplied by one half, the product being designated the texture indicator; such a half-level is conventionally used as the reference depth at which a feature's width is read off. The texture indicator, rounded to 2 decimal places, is 2.68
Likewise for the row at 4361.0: 2.99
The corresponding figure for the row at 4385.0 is 3.32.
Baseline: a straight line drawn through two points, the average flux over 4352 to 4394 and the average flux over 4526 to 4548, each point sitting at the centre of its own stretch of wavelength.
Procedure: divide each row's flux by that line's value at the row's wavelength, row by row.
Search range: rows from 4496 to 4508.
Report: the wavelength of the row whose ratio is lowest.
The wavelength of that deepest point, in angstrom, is 4505.0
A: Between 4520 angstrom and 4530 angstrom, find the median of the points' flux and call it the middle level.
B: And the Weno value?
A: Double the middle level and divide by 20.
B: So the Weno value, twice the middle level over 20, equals 0.53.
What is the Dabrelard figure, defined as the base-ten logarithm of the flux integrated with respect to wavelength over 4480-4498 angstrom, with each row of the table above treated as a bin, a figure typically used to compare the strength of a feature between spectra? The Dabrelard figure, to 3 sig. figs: 2.05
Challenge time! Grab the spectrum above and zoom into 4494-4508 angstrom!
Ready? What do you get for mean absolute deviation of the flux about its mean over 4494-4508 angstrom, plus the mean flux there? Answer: 6.26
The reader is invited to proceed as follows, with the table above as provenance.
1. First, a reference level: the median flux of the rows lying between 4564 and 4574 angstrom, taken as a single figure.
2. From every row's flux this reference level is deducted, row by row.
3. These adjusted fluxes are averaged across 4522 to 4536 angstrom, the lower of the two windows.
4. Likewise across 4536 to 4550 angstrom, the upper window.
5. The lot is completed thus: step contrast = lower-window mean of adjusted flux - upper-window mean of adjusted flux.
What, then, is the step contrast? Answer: 0.19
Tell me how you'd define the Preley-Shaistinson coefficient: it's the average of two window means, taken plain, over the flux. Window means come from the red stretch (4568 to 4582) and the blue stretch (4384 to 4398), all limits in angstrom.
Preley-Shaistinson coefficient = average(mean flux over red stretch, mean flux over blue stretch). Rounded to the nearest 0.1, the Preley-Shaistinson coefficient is 6.7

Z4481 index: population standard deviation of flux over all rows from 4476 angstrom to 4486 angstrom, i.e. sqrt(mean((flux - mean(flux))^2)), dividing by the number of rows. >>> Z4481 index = 0.15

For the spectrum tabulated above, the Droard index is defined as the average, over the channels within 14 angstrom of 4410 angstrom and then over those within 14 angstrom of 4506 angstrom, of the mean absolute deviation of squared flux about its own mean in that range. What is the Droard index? 3.5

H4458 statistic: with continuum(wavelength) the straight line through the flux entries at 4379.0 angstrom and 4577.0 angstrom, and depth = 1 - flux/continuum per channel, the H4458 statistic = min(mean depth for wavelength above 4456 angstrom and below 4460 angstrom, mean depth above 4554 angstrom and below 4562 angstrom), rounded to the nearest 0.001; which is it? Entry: 0.338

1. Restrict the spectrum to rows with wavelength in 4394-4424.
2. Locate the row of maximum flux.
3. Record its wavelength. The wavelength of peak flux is 4421.0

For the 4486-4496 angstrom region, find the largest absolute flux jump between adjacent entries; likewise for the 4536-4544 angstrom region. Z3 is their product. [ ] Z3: 0.21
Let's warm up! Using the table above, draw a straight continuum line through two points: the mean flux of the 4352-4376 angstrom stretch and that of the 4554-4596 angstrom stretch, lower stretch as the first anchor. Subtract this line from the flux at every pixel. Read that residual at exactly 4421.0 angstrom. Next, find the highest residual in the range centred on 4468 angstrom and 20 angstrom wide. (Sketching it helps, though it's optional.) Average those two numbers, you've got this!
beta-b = 0.55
